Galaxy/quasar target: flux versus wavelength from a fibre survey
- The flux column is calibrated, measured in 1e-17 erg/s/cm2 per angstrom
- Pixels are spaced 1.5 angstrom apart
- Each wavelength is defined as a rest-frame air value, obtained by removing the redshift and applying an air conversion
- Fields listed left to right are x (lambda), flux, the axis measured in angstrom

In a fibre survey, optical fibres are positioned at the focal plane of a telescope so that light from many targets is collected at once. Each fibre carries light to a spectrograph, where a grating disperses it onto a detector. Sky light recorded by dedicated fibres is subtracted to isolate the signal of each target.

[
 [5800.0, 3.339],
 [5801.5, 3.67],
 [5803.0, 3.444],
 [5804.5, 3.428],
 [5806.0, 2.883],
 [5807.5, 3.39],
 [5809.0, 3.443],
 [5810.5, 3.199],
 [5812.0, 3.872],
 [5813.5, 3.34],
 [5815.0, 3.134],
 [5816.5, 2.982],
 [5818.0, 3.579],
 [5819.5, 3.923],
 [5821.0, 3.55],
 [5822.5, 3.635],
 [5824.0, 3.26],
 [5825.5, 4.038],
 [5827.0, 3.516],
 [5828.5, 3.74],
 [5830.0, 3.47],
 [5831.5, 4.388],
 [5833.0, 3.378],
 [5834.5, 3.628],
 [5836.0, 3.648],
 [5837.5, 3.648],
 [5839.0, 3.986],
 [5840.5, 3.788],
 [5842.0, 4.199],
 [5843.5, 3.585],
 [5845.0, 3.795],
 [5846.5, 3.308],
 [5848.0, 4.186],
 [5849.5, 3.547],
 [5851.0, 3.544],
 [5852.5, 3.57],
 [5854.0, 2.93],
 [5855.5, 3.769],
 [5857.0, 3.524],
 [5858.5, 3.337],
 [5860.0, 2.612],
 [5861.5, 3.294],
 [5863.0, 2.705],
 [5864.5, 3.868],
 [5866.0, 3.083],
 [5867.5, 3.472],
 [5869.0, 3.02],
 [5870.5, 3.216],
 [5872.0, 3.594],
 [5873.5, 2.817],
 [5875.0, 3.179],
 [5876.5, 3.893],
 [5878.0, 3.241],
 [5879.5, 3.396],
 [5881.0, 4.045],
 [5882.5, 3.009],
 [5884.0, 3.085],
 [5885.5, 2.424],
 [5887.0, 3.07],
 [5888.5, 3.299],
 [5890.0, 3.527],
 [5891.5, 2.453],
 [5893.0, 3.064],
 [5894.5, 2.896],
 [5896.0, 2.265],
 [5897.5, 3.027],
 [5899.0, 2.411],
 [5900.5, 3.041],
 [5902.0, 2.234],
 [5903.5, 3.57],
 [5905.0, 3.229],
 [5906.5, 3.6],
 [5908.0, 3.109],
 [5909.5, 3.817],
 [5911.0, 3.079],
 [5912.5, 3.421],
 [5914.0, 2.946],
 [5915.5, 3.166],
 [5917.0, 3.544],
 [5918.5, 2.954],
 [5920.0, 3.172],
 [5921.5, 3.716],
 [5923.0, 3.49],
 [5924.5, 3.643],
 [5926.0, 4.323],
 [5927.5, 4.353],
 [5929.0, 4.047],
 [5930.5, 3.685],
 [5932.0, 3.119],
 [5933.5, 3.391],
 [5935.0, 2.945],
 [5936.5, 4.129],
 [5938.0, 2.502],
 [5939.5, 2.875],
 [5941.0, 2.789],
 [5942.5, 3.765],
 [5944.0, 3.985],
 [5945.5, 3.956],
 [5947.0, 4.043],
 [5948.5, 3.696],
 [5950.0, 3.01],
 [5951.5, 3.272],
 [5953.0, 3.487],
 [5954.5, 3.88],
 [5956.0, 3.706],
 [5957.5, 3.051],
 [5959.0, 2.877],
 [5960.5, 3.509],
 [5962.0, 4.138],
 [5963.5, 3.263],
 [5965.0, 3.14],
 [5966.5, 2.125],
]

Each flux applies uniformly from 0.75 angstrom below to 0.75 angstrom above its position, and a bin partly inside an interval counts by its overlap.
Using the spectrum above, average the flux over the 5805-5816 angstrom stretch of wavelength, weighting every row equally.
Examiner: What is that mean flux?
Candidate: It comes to 3.32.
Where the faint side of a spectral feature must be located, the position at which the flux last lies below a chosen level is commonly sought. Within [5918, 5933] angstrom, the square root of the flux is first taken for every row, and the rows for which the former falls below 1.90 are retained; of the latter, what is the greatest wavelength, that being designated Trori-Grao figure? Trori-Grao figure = 5932.0 angstrom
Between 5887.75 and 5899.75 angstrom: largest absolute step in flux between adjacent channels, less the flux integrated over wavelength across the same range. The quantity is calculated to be -33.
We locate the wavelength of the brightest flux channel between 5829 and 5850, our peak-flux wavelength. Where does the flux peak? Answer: 5831.5 angstrom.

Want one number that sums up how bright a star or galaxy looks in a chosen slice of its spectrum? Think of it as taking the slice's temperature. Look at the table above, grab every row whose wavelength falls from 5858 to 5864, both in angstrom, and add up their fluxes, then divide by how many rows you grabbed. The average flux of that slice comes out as 3.0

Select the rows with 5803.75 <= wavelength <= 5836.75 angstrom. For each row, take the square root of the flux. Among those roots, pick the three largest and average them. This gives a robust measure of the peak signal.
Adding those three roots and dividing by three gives 2.03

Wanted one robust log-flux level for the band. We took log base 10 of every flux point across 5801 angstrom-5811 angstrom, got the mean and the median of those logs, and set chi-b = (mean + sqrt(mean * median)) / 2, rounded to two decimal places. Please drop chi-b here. 0.53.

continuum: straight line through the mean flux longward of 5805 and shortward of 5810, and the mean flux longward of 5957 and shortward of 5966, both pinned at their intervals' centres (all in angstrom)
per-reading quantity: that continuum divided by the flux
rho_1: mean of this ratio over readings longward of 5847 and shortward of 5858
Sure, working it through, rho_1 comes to 0.92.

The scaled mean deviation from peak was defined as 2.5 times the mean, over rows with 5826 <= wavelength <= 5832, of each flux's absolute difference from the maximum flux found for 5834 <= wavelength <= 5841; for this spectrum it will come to 1.0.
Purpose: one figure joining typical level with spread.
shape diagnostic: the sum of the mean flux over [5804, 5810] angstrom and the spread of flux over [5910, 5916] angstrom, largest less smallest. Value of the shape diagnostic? 3.8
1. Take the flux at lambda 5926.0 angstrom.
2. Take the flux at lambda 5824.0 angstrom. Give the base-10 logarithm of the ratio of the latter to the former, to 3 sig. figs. -0.123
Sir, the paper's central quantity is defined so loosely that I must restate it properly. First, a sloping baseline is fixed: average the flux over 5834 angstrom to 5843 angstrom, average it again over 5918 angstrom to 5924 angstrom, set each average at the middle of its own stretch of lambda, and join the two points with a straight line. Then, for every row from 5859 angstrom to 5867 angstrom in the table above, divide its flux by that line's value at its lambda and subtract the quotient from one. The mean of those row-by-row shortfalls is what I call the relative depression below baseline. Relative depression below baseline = 0.15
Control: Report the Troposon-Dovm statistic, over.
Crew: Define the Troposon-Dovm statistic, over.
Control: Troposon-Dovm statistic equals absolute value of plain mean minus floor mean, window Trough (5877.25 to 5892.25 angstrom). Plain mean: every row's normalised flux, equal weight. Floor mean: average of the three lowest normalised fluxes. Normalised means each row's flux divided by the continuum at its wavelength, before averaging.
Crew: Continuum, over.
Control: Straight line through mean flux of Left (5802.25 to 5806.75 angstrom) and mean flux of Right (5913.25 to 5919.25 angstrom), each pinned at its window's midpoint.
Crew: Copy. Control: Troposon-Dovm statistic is 0.165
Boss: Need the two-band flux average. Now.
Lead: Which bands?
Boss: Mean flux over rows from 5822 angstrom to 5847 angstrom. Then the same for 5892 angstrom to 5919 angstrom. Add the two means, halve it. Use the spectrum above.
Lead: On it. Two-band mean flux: 3.39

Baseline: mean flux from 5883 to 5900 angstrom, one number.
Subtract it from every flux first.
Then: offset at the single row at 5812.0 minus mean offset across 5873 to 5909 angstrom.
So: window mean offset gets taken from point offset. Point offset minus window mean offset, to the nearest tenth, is 0.8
